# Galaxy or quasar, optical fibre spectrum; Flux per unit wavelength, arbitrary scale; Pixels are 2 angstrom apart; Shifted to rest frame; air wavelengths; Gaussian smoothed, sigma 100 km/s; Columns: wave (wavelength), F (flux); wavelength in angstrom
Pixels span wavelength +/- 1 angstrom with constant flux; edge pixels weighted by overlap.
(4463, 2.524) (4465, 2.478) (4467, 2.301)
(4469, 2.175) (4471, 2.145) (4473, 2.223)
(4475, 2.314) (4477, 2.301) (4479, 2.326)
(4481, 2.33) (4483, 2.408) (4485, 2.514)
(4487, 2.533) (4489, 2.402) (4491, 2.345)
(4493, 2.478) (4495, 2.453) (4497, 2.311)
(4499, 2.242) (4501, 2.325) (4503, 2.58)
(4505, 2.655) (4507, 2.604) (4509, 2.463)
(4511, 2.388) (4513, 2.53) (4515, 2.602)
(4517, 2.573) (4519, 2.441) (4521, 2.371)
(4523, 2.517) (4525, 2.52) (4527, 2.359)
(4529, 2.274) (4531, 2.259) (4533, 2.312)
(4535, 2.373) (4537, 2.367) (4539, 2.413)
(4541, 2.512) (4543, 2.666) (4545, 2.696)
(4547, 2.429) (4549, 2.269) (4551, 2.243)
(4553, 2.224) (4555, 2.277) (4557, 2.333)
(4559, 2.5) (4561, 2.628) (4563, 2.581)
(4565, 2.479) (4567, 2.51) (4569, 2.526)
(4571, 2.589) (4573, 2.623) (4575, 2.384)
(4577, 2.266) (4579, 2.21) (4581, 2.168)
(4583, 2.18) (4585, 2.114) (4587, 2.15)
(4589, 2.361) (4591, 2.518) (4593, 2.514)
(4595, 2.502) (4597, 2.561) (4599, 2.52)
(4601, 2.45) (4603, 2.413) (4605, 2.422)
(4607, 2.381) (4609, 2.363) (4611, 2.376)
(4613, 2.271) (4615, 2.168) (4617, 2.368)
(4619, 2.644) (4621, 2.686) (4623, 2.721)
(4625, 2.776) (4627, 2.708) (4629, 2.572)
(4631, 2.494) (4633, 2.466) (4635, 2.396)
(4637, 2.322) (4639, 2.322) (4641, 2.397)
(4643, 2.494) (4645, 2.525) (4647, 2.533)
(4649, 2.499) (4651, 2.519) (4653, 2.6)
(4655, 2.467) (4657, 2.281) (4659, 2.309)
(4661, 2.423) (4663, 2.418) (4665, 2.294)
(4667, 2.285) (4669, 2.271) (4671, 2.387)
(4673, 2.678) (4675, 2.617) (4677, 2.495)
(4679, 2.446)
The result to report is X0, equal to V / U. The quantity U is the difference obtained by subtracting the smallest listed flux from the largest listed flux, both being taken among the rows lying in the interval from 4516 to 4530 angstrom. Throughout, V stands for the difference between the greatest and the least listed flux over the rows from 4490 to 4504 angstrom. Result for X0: 1.1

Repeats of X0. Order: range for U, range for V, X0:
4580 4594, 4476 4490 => 0.6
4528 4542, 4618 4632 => 1.1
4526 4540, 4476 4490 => 1.5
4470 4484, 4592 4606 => 0.6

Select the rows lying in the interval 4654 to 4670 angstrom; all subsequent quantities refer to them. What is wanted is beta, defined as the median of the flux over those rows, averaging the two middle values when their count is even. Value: 2.30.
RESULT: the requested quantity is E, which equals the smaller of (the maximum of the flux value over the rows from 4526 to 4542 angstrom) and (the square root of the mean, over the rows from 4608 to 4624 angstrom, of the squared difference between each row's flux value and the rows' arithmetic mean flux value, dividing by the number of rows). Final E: 0.19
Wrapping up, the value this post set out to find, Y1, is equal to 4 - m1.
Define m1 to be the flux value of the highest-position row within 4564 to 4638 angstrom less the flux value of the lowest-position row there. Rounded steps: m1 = -0.16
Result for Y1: 4.16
